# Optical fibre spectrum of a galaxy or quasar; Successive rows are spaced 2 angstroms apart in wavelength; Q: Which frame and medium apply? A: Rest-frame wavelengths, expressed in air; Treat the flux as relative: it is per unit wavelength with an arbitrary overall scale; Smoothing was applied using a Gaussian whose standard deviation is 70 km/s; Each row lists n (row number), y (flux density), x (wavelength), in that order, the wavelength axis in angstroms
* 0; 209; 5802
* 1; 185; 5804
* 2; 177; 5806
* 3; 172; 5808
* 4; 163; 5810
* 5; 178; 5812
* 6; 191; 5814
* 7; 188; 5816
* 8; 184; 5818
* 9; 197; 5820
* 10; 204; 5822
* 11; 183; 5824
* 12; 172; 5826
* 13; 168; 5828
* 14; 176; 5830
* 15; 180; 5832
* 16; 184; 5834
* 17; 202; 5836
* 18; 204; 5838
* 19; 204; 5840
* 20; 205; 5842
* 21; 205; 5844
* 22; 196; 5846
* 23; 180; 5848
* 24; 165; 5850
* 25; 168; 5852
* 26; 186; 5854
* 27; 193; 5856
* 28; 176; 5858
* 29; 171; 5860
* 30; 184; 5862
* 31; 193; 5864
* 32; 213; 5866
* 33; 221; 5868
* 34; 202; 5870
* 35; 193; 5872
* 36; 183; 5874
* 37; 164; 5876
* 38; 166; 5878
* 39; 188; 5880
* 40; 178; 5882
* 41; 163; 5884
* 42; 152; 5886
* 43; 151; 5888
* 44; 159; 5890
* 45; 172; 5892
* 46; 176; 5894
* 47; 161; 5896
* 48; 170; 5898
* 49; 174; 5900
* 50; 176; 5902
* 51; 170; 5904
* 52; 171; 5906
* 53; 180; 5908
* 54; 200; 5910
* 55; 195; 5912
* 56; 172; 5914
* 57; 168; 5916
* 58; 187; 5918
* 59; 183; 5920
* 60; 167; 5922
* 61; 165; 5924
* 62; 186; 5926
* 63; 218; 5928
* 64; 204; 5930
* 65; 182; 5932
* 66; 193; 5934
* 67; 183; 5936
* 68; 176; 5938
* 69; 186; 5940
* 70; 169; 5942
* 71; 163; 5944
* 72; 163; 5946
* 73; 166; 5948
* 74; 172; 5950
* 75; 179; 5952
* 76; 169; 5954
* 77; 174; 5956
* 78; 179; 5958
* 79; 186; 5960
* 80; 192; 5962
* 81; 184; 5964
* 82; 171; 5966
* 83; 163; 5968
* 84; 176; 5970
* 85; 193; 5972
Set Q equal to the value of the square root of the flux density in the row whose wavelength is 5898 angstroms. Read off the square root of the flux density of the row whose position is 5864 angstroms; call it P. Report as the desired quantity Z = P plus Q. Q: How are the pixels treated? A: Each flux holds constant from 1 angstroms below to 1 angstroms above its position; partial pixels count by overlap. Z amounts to 26.9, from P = 13.89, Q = 13.0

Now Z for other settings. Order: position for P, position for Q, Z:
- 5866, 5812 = 27.9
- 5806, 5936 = 26.8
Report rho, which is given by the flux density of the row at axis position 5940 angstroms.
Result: 186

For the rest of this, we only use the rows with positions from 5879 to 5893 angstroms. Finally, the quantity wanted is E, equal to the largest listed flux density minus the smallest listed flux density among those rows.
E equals 37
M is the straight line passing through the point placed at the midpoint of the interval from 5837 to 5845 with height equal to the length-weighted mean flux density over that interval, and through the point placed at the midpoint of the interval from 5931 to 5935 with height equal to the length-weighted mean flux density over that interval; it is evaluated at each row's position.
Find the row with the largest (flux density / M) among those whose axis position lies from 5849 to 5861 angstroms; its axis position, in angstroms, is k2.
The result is 5856 angstroms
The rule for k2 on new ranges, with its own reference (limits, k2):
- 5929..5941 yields 5930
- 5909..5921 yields 5910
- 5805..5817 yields 5814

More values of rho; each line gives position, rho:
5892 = 172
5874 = 183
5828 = 168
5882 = 178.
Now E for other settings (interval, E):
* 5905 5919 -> 32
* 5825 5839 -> 36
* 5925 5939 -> 42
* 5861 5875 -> 38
